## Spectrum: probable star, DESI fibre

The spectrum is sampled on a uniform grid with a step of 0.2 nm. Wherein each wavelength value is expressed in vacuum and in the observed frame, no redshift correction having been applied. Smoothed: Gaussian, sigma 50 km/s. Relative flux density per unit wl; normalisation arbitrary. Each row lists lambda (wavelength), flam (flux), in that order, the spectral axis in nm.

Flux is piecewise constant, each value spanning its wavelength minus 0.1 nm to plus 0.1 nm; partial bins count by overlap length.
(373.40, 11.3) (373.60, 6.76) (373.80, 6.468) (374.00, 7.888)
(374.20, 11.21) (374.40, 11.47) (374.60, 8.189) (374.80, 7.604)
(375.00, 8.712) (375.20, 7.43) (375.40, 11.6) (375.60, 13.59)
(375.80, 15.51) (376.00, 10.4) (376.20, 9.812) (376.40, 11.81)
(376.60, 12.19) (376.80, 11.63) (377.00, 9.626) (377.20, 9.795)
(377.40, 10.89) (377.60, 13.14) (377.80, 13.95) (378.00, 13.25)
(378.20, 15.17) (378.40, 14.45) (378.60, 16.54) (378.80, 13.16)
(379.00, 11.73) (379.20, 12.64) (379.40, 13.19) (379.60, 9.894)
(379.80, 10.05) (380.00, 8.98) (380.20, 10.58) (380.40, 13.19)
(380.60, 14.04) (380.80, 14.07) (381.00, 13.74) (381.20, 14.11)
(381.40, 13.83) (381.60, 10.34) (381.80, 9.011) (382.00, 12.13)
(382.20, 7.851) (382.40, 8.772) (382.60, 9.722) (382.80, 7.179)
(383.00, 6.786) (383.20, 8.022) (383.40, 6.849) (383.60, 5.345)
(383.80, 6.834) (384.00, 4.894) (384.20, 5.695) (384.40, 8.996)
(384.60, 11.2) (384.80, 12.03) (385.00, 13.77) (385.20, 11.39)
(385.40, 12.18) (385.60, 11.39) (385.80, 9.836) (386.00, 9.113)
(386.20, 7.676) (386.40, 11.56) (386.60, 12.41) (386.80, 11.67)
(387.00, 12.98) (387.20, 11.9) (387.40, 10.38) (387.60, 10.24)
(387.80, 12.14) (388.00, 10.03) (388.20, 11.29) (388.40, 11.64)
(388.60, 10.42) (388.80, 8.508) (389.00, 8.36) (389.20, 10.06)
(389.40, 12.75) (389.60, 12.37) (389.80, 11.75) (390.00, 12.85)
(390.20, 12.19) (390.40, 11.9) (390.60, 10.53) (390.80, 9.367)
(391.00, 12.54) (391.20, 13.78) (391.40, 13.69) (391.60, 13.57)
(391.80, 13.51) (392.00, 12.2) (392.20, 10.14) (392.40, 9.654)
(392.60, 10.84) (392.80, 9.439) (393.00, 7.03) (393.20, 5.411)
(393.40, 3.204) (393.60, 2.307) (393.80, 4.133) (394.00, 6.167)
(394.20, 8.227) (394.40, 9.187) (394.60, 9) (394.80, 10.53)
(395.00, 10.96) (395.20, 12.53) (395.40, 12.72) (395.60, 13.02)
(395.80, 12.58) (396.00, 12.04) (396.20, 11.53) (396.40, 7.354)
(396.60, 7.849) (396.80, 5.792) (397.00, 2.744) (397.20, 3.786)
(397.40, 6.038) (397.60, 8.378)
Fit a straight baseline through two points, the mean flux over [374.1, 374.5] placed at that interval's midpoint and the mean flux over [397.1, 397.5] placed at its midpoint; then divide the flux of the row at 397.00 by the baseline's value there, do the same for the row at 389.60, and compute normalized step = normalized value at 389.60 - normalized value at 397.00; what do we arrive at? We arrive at 1.2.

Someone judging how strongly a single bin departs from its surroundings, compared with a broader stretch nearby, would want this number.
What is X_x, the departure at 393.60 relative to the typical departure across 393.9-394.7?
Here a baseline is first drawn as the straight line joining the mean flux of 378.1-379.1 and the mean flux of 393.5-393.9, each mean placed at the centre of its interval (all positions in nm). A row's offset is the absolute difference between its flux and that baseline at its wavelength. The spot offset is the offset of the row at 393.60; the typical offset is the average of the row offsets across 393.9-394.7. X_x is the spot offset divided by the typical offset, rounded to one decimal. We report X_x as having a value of 0.2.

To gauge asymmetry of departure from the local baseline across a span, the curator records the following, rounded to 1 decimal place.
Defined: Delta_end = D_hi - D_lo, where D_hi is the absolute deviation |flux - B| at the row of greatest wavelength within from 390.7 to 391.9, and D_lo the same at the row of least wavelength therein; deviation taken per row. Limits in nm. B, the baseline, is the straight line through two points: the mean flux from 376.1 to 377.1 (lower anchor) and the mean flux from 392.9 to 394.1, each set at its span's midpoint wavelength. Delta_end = 4.5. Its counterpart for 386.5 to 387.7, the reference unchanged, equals -1.8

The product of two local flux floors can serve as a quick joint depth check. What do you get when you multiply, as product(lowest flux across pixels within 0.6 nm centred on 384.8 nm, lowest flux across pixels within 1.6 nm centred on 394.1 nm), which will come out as 26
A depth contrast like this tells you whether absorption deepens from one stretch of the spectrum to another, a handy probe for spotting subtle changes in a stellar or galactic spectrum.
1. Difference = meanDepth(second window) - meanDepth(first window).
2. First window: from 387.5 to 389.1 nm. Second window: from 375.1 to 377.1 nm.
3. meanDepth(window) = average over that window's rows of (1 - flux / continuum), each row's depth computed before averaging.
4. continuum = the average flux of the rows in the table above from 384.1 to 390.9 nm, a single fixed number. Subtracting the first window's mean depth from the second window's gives -0.09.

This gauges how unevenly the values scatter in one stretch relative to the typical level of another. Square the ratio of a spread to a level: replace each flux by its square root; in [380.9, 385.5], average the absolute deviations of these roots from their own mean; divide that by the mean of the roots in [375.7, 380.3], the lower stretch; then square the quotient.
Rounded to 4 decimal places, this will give 0.0140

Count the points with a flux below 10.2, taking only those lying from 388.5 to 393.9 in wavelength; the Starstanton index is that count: 12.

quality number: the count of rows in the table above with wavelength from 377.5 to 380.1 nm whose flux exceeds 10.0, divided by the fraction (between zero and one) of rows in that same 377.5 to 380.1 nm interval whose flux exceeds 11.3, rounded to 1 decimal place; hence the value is 14.3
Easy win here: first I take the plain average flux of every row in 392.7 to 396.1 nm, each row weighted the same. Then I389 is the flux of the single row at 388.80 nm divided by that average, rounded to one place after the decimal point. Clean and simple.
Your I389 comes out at 1.0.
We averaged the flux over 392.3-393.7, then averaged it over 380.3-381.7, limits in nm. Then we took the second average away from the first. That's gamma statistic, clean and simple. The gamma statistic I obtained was -6.5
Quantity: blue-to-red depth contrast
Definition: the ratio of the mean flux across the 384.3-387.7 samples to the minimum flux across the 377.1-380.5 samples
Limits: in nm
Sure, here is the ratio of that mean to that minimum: 1.24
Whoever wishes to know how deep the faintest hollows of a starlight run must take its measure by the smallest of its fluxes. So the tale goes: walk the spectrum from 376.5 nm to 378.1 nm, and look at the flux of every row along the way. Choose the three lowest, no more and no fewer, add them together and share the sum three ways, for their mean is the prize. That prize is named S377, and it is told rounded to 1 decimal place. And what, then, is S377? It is 10.1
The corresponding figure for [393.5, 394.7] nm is 4.2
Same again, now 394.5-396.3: 10.2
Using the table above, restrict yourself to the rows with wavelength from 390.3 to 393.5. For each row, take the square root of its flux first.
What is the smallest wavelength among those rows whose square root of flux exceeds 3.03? 390.40 nm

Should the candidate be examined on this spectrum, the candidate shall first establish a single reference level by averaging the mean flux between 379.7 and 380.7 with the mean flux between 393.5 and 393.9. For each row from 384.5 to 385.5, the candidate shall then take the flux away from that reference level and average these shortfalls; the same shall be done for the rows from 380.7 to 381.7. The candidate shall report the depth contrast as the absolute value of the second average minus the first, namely 1.1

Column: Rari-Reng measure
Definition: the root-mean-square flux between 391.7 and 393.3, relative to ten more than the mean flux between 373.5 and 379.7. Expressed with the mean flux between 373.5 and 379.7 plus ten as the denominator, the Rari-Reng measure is 0.47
